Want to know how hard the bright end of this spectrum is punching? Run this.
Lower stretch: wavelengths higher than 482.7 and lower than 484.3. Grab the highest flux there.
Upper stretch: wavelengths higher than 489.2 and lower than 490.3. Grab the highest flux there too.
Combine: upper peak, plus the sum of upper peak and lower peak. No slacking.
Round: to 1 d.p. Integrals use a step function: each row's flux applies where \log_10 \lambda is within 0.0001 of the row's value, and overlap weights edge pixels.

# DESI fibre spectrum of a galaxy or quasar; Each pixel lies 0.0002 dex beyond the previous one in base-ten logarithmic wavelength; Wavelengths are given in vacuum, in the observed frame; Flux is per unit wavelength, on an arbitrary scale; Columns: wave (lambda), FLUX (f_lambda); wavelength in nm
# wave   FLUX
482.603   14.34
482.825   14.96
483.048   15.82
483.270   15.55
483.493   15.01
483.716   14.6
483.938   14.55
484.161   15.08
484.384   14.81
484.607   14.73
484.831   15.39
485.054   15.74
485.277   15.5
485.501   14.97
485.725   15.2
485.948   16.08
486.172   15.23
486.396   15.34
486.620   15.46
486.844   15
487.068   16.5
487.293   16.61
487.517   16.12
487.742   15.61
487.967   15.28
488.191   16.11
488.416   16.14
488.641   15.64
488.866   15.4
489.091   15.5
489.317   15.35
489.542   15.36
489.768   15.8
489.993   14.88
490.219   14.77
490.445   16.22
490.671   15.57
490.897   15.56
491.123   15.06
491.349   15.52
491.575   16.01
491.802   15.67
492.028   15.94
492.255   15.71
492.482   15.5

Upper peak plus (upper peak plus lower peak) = 47.4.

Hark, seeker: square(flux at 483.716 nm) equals 213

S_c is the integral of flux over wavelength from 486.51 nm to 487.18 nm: 10.5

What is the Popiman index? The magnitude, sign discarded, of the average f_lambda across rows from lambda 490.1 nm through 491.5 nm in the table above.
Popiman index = 15.5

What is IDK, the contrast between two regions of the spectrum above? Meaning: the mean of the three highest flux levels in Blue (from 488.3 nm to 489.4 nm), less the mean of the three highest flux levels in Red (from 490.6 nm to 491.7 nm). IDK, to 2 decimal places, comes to 0.05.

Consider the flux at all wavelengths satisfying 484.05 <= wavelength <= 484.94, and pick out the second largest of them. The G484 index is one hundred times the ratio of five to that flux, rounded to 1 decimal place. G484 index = 33.2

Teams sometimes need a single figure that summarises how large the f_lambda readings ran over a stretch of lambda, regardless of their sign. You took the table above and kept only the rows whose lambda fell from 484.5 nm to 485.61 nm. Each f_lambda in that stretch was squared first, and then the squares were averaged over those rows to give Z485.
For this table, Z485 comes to 233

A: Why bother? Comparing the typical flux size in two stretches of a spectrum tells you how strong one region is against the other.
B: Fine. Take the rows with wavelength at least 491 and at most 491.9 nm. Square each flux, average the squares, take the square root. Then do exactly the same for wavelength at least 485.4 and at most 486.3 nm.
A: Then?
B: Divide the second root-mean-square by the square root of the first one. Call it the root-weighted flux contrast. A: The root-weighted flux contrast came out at 3.90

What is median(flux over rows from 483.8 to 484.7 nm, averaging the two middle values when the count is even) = 14.77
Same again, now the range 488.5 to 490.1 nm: 15.40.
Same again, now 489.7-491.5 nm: 15.54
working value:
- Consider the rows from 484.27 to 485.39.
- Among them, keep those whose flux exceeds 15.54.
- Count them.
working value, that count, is 1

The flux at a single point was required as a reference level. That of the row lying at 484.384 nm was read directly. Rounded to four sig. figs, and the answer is 14.81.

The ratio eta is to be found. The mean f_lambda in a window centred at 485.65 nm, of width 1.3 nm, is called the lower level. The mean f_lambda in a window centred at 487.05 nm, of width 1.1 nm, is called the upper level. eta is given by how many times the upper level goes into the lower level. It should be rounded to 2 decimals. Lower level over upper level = 0.97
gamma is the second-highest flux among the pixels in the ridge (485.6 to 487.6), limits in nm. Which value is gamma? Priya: 16.5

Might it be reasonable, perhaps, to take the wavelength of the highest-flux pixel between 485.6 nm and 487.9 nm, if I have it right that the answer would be 487.293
